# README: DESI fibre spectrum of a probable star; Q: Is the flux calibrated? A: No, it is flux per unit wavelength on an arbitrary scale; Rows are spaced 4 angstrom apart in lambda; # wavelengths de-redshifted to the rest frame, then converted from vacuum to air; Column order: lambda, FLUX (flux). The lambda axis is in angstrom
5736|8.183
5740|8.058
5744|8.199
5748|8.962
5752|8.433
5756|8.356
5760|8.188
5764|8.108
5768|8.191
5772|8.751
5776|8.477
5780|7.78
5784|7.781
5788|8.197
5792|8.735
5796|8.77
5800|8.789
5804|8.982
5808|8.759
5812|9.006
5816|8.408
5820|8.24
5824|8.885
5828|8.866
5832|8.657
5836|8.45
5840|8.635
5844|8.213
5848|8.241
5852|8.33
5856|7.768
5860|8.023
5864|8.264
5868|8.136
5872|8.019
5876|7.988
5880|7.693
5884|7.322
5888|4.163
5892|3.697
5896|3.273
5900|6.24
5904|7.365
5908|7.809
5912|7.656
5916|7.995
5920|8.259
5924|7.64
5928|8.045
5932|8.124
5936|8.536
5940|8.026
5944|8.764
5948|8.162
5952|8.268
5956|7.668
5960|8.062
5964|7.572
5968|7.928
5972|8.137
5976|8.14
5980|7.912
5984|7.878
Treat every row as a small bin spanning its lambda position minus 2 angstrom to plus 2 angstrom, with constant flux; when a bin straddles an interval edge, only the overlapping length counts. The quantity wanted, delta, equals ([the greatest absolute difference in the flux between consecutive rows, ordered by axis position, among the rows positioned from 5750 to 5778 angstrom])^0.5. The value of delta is 0.75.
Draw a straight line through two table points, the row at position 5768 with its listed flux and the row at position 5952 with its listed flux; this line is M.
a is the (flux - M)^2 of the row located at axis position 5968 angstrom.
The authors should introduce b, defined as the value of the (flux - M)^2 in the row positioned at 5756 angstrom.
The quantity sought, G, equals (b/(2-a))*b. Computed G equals 0.000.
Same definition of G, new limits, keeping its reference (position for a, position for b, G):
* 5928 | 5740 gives 0.000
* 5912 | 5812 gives 0.245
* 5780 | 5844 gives 0.000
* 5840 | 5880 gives 0.048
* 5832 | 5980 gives 0.010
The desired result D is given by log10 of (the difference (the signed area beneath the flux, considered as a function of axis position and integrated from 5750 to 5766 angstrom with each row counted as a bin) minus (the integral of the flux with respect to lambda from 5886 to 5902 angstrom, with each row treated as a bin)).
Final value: 1.80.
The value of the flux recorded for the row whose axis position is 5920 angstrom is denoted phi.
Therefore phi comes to 8.259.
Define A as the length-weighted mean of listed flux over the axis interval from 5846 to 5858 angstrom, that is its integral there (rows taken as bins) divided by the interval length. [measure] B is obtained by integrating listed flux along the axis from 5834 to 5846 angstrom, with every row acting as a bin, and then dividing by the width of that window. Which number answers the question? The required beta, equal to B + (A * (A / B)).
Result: 16.2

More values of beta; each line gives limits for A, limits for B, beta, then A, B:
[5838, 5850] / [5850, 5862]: 16.7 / 8.36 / 8.04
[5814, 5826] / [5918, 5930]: 17.1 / 8.51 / 7.98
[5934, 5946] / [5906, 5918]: 16.9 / 8.44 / 7.82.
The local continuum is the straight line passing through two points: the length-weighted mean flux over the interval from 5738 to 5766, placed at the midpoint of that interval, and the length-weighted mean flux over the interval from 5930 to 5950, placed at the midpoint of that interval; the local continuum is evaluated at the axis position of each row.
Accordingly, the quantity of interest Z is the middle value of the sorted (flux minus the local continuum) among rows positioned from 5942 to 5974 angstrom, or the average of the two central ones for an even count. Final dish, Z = -0.22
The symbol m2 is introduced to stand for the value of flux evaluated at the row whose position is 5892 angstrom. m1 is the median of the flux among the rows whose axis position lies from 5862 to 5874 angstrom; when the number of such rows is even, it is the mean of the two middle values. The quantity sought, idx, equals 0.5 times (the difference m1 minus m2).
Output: 2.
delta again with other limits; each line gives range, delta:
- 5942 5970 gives 0.78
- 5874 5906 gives 1.78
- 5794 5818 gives 0.77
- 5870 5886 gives 0.61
